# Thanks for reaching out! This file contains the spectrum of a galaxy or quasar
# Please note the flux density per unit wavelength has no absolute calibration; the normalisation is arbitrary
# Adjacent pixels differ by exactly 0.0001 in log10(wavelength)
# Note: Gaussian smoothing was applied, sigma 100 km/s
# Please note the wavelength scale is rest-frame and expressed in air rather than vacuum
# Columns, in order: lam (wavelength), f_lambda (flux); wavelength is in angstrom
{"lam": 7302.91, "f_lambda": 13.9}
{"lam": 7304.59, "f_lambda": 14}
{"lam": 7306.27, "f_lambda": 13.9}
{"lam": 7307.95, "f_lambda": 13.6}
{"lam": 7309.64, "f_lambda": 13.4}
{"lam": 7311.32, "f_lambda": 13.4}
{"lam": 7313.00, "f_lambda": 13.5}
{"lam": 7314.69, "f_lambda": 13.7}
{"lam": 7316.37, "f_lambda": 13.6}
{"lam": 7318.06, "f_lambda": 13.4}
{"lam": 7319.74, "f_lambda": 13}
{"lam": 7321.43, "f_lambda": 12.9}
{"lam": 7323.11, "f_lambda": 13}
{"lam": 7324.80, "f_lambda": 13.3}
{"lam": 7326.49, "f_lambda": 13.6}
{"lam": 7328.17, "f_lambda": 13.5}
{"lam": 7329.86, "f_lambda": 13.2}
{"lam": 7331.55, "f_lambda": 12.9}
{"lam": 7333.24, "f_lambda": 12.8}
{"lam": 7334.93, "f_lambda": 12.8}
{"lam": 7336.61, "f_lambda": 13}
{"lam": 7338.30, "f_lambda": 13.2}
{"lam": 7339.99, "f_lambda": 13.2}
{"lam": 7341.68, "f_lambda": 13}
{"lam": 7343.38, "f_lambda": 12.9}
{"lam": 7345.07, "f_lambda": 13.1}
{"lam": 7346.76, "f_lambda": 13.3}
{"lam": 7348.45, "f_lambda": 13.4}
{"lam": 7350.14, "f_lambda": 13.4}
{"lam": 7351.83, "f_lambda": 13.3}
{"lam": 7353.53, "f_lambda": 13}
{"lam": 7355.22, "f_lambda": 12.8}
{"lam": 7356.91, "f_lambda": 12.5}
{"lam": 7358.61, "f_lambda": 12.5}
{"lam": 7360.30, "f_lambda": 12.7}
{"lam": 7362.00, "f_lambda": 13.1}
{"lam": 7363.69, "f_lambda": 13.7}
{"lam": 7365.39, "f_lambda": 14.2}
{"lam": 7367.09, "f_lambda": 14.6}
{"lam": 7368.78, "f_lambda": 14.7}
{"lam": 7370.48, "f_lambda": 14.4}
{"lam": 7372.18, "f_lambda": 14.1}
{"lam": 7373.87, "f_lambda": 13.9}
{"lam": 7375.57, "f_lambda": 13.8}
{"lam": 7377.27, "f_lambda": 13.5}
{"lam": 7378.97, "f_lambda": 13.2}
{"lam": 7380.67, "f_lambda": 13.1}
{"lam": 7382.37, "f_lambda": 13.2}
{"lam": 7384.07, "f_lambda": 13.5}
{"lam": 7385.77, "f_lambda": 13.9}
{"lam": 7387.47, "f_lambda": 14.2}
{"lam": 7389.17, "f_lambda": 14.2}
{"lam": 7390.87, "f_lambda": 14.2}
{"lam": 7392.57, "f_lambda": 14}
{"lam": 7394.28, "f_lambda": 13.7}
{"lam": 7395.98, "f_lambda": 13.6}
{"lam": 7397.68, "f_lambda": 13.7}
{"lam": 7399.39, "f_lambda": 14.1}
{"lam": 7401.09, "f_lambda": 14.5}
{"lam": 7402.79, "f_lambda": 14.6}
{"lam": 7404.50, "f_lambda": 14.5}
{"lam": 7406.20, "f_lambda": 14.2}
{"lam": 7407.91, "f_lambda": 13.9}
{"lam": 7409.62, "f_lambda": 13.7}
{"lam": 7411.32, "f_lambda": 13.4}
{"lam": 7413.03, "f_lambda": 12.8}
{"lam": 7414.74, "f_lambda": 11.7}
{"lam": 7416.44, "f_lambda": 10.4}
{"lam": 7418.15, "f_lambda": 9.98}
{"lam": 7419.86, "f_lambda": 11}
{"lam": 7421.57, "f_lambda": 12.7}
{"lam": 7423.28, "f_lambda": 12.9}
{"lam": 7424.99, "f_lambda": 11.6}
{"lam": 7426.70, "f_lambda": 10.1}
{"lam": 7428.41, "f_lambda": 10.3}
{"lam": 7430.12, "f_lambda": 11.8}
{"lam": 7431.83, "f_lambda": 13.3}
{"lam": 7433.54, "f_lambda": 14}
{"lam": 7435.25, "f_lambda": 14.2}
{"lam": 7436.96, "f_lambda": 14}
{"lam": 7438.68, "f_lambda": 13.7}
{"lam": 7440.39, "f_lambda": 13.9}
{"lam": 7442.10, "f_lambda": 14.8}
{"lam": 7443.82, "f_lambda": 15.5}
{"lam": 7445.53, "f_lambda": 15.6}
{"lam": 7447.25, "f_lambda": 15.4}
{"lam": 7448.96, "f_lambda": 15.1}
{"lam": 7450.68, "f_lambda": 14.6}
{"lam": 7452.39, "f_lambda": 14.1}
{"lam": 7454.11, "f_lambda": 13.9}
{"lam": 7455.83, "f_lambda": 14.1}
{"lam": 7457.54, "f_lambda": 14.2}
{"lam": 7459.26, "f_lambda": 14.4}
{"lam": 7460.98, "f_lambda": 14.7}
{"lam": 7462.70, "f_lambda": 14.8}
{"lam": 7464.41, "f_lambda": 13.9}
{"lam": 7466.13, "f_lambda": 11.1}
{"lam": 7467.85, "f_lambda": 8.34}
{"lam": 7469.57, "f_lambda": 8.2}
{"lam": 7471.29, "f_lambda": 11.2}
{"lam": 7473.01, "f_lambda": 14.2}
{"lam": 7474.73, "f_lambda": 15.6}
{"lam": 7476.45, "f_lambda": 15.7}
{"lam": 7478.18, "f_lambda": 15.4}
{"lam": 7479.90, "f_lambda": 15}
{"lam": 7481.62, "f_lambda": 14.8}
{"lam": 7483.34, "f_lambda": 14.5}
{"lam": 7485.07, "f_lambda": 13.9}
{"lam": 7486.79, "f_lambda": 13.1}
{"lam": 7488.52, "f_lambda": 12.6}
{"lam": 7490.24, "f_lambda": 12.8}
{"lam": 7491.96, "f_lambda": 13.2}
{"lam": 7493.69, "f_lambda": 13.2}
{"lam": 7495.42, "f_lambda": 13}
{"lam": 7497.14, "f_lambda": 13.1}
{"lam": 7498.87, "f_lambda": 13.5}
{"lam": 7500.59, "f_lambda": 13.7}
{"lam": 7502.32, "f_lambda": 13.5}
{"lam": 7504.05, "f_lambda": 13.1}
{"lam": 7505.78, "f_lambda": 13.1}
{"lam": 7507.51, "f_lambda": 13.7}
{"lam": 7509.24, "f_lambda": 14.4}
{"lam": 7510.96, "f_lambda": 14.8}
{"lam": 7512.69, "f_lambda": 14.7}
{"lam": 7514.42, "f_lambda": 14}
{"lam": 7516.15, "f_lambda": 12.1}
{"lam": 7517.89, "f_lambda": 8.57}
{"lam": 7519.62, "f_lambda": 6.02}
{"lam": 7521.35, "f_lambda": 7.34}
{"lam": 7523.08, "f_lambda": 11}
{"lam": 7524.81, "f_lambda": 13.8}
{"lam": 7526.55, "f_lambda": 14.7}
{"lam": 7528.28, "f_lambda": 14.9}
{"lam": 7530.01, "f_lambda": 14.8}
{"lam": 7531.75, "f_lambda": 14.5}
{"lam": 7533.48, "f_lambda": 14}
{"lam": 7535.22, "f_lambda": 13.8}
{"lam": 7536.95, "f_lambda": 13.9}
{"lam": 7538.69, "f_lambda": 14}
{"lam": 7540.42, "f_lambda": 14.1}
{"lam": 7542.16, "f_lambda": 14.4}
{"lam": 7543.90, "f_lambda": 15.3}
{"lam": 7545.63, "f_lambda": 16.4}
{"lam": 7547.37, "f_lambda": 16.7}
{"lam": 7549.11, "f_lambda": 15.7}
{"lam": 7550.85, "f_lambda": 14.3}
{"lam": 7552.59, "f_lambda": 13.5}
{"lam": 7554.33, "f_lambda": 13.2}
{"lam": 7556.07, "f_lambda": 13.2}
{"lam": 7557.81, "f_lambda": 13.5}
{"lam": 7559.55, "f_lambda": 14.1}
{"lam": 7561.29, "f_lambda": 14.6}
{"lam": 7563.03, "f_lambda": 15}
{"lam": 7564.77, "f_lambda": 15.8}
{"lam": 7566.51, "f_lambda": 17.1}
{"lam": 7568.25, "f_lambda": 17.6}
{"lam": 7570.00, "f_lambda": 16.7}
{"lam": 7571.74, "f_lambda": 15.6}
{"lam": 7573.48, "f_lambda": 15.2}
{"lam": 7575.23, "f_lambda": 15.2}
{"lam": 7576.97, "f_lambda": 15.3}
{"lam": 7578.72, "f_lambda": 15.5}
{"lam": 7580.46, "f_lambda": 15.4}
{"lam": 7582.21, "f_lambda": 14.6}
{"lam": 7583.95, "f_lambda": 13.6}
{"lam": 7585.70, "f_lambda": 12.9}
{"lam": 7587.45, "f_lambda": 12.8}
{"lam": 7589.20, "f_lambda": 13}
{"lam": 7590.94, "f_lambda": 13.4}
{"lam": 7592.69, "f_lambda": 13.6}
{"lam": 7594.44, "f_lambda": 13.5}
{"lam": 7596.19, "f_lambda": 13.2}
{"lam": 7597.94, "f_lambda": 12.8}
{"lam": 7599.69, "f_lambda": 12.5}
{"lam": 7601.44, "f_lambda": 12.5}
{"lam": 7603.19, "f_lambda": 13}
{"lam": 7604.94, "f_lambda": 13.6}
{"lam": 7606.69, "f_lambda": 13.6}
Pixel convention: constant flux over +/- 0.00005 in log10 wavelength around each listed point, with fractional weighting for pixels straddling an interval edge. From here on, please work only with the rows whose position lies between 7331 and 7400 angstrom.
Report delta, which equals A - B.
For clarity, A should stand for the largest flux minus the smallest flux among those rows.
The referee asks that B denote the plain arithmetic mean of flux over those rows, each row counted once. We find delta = -11.3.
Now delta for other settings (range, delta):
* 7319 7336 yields -12.3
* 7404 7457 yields -7.6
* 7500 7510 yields -12.3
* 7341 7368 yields -11.1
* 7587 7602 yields -11.9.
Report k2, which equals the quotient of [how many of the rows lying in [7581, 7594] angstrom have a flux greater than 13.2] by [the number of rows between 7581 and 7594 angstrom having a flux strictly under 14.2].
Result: 0.7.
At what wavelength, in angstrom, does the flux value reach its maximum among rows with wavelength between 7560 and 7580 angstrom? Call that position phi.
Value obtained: 7568.25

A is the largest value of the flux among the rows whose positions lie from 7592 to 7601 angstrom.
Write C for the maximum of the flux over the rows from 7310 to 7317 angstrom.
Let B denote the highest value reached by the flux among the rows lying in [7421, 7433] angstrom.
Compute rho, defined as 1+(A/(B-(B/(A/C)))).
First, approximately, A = 13.6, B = 13.3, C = 13.7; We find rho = -138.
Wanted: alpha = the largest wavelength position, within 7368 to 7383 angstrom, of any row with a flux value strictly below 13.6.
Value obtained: 7382.37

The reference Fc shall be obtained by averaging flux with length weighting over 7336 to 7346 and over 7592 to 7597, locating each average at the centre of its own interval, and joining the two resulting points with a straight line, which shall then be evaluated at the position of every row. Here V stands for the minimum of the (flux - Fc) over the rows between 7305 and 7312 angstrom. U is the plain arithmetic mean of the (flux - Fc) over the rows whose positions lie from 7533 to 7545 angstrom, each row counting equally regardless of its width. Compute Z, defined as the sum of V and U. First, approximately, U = 0.9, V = 0.4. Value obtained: 1.3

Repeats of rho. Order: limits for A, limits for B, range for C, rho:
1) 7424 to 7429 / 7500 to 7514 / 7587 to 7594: -4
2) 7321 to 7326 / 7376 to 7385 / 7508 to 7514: -8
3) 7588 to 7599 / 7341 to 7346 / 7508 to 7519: -11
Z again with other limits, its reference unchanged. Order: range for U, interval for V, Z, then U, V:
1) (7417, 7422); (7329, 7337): -2.2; -1.9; -0.3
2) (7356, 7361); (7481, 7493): -1.2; -0.5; -0.7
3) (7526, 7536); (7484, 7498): 0.4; 1.1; -0.7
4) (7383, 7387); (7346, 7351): 0.8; 0.6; 0.2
